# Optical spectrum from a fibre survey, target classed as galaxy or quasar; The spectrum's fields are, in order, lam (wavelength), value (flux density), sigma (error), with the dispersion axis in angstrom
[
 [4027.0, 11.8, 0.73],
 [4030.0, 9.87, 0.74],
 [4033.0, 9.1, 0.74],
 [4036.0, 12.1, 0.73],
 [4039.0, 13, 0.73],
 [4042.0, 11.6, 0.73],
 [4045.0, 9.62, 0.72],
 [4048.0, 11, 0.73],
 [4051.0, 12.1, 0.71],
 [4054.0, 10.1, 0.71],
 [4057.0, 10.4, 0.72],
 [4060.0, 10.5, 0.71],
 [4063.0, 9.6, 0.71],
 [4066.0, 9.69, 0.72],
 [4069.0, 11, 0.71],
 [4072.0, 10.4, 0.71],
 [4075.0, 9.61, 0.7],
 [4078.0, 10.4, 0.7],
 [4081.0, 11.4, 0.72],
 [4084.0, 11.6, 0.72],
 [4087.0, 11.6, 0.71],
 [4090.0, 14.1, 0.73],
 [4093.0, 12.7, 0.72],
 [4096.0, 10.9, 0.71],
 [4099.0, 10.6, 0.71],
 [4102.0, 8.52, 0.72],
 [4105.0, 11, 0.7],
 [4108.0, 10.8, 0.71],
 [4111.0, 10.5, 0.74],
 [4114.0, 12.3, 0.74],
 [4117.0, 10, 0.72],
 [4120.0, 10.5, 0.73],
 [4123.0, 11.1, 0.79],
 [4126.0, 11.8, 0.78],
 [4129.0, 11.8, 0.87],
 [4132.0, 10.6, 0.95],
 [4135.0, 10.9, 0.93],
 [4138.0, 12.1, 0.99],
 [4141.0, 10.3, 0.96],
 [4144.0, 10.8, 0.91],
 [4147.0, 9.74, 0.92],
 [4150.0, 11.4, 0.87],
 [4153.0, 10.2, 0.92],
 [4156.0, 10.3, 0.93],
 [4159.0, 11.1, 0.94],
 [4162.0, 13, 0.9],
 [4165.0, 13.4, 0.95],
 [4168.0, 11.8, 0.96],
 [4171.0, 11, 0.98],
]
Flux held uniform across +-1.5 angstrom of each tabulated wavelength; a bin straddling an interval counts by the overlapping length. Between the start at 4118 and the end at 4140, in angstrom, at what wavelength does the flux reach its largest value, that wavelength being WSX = 4138.0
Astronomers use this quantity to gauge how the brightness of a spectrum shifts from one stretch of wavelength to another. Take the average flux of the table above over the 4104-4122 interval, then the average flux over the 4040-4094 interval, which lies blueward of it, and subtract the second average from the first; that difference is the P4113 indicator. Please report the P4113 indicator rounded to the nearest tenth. -0.1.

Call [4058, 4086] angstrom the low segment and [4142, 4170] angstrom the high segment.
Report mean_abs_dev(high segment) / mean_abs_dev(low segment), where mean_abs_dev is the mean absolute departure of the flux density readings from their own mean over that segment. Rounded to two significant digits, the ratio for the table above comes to 1.7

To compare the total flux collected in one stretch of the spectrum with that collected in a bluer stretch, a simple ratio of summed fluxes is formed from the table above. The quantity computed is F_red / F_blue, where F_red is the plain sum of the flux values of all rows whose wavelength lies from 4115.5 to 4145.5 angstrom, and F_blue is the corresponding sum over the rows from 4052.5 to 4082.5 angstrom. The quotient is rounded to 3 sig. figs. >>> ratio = 1.07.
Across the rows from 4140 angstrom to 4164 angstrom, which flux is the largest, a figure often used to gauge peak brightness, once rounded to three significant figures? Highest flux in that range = 13.0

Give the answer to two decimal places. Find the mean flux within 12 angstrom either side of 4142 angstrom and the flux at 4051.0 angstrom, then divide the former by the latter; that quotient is 0.89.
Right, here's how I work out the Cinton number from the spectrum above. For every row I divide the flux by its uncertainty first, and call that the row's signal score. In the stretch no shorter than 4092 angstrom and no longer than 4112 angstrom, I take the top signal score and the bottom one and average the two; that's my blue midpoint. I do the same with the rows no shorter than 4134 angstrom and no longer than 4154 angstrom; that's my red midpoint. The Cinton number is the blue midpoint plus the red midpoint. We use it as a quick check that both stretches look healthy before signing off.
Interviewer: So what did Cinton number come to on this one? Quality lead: 26.6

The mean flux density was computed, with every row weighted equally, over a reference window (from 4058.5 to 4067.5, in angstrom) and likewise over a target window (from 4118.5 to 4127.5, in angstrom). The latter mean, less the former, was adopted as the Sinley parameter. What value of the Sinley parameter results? 1.2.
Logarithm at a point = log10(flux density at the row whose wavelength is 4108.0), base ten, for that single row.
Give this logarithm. 1.03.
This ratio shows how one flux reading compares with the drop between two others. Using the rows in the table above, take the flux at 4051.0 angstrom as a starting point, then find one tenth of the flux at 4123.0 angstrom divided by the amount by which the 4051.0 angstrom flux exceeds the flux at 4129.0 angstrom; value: 3.7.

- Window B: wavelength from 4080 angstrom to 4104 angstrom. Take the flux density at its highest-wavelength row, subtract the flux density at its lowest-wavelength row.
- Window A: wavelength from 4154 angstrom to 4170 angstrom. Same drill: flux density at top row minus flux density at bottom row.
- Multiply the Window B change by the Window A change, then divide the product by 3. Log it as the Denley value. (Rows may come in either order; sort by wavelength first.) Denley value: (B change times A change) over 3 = -1.4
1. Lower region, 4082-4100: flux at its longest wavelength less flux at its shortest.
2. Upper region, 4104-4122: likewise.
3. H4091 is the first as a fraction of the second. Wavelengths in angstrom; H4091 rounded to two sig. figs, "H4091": 2.0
